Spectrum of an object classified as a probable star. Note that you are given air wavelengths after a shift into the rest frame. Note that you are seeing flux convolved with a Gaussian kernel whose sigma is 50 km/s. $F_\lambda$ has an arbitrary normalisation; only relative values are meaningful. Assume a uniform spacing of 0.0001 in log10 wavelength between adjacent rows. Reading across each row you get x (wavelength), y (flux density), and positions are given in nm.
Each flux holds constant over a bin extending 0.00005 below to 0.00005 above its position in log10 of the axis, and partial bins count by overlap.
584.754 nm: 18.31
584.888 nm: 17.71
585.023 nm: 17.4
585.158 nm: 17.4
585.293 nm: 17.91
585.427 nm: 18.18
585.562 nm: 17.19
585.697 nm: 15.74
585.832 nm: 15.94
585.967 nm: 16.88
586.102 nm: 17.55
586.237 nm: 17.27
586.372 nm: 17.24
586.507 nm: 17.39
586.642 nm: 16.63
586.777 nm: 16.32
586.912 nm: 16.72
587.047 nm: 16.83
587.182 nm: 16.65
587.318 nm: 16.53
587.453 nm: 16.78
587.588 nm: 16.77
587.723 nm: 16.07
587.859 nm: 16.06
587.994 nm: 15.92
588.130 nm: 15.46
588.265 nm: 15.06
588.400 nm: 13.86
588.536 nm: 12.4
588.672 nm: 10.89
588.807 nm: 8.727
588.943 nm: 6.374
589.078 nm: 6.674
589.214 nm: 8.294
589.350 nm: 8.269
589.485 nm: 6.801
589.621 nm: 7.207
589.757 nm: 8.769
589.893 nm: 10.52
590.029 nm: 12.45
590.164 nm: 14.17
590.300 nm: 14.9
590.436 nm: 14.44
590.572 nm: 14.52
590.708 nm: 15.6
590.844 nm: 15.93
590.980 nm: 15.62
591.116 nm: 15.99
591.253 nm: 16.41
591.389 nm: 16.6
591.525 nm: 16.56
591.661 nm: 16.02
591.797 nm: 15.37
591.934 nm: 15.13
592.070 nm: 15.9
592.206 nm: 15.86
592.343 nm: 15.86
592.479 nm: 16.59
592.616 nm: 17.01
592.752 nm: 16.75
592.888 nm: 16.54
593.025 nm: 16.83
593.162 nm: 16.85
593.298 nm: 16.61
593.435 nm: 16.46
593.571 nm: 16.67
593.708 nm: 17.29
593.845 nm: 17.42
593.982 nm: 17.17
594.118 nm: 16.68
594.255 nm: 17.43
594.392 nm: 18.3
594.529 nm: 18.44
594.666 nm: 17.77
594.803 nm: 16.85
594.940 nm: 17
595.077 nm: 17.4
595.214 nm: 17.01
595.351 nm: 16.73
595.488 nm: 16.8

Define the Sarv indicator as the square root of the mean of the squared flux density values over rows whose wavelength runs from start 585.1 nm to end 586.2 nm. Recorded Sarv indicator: 17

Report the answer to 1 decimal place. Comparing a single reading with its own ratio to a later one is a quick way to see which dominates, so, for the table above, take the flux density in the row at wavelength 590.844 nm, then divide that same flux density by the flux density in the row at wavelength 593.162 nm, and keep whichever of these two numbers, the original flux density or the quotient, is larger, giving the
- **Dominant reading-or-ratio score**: 15.9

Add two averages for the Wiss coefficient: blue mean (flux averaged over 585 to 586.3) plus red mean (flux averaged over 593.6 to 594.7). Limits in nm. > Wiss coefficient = 35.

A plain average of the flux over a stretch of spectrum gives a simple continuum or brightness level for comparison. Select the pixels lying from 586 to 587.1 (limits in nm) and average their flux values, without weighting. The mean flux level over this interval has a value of 17.0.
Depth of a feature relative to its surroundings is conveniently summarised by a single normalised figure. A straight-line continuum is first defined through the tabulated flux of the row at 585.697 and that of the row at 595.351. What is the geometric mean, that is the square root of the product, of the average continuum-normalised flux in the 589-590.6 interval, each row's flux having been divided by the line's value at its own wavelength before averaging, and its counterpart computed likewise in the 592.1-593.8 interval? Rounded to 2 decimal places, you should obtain 0.81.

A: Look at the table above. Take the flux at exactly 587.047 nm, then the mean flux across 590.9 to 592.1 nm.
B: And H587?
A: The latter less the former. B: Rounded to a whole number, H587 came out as -1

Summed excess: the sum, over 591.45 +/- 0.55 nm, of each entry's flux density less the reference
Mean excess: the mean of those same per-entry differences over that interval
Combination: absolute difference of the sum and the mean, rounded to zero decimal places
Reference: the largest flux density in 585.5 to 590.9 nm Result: 11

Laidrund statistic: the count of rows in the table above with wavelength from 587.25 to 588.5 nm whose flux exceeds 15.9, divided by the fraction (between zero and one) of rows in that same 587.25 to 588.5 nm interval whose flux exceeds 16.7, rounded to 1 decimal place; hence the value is 27.0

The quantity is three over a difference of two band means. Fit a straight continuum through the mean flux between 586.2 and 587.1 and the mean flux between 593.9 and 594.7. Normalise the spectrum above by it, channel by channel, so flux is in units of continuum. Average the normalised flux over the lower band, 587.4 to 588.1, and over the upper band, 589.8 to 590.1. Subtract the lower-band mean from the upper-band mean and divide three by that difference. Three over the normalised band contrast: -10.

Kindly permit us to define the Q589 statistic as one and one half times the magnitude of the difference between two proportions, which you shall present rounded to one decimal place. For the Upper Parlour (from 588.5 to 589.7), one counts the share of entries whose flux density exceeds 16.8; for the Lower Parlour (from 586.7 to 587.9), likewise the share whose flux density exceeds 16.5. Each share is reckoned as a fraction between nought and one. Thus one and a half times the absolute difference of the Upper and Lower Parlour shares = 1.0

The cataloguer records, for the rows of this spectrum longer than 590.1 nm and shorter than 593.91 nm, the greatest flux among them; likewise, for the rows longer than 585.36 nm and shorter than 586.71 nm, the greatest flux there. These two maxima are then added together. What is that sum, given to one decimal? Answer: 35.6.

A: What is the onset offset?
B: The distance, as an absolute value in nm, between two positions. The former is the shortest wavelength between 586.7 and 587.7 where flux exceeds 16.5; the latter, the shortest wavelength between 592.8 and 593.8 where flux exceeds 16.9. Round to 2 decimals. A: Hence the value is 6.80 nm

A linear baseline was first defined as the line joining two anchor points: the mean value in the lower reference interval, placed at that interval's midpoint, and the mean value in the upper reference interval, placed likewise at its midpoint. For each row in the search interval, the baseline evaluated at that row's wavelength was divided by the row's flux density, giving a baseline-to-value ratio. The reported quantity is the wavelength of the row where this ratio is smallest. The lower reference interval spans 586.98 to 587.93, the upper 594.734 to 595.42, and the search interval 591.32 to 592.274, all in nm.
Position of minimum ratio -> 591.389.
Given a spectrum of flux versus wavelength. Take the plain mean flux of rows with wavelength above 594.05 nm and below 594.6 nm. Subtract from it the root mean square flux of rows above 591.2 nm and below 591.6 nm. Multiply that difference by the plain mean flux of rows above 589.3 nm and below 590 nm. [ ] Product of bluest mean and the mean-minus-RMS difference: 10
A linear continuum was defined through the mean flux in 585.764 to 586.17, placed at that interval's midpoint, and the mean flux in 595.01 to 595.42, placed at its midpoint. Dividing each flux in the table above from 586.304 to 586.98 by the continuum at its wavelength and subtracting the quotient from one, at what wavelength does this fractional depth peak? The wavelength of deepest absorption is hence 586.777 nm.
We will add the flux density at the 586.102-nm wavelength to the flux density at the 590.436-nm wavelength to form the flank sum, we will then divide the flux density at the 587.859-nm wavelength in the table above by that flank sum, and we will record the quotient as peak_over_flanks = 0.50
